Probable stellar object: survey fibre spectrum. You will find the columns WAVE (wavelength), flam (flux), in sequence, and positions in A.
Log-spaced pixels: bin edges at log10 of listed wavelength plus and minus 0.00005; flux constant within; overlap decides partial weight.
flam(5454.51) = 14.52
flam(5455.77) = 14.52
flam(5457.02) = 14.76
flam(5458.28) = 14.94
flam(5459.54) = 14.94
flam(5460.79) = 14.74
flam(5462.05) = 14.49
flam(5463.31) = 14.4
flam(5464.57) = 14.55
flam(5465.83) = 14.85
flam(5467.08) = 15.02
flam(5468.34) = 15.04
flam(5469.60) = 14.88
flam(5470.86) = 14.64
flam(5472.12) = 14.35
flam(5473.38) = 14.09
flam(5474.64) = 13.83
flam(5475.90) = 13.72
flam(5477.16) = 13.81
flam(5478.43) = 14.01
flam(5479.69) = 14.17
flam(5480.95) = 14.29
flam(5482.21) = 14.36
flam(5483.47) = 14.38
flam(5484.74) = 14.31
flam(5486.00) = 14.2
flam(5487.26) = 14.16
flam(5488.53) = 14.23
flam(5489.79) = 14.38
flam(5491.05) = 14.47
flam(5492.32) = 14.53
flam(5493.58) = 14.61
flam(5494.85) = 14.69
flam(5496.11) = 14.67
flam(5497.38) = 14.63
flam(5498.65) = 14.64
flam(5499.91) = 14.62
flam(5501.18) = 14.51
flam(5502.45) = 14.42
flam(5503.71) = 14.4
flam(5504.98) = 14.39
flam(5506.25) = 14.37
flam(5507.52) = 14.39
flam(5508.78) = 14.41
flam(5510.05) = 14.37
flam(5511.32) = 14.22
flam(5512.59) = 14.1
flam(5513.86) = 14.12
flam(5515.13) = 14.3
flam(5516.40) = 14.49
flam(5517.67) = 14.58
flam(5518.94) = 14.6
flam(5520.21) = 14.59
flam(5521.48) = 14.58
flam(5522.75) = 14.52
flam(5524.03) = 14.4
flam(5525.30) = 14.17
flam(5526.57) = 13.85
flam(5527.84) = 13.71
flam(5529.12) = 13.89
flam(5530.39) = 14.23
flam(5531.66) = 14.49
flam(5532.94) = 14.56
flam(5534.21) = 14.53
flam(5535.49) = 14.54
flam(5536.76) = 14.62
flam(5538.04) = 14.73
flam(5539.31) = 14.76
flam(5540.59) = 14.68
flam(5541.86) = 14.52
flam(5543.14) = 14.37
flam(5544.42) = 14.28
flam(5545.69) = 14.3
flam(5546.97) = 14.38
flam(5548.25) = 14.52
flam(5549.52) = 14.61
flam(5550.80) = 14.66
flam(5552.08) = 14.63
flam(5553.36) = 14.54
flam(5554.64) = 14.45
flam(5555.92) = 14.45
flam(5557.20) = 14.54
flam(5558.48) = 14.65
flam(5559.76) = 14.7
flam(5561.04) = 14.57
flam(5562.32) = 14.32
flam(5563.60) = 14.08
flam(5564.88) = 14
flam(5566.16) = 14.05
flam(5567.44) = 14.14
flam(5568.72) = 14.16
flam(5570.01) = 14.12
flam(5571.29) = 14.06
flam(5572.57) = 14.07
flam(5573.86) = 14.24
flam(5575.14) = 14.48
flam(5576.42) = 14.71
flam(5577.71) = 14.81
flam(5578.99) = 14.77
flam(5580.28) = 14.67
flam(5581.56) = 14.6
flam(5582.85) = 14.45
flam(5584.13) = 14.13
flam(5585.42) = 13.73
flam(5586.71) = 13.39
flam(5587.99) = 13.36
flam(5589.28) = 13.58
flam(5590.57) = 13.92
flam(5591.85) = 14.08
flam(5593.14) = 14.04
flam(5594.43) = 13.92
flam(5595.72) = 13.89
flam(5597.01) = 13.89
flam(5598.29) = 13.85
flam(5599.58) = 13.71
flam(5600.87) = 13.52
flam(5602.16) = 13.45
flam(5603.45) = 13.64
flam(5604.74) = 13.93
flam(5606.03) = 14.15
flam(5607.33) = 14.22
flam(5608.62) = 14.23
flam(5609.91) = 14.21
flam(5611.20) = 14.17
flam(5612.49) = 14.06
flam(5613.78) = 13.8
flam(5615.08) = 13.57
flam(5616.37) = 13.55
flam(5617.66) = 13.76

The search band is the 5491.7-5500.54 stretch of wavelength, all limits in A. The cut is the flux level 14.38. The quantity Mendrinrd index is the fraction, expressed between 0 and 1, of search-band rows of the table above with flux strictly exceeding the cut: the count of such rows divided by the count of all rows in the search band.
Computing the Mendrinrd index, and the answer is 1.00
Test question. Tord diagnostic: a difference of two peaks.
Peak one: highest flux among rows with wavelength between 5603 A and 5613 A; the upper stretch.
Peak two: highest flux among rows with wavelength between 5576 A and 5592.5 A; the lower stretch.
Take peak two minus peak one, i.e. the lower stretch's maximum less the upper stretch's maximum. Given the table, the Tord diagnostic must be 0.6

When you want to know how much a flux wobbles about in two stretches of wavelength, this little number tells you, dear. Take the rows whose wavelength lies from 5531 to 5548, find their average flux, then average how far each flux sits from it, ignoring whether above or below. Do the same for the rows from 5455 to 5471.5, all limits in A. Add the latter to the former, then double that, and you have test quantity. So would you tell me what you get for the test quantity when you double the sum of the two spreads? 0.60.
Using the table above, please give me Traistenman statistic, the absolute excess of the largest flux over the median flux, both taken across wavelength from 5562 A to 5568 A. 0.24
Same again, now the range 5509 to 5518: 0.28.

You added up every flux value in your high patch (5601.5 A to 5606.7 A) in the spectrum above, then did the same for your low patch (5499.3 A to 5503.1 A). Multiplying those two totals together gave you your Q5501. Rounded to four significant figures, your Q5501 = 2403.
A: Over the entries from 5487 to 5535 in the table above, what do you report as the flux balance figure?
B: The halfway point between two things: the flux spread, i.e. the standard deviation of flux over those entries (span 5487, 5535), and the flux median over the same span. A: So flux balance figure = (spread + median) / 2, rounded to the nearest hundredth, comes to 7.32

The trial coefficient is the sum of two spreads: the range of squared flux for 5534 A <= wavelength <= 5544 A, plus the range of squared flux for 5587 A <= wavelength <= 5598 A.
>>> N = 31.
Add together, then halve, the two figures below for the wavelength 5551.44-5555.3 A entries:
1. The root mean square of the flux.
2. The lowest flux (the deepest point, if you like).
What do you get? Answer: 14.5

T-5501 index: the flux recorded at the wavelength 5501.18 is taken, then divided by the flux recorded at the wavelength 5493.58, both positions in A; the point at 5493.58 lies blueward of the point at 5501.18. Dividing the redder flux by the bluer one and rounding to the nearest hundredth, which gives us 0.99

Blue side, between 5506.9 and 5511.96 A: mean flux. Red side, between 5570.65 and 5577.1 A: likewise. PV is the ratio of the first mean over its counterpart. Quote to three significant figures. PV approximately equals 1.00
